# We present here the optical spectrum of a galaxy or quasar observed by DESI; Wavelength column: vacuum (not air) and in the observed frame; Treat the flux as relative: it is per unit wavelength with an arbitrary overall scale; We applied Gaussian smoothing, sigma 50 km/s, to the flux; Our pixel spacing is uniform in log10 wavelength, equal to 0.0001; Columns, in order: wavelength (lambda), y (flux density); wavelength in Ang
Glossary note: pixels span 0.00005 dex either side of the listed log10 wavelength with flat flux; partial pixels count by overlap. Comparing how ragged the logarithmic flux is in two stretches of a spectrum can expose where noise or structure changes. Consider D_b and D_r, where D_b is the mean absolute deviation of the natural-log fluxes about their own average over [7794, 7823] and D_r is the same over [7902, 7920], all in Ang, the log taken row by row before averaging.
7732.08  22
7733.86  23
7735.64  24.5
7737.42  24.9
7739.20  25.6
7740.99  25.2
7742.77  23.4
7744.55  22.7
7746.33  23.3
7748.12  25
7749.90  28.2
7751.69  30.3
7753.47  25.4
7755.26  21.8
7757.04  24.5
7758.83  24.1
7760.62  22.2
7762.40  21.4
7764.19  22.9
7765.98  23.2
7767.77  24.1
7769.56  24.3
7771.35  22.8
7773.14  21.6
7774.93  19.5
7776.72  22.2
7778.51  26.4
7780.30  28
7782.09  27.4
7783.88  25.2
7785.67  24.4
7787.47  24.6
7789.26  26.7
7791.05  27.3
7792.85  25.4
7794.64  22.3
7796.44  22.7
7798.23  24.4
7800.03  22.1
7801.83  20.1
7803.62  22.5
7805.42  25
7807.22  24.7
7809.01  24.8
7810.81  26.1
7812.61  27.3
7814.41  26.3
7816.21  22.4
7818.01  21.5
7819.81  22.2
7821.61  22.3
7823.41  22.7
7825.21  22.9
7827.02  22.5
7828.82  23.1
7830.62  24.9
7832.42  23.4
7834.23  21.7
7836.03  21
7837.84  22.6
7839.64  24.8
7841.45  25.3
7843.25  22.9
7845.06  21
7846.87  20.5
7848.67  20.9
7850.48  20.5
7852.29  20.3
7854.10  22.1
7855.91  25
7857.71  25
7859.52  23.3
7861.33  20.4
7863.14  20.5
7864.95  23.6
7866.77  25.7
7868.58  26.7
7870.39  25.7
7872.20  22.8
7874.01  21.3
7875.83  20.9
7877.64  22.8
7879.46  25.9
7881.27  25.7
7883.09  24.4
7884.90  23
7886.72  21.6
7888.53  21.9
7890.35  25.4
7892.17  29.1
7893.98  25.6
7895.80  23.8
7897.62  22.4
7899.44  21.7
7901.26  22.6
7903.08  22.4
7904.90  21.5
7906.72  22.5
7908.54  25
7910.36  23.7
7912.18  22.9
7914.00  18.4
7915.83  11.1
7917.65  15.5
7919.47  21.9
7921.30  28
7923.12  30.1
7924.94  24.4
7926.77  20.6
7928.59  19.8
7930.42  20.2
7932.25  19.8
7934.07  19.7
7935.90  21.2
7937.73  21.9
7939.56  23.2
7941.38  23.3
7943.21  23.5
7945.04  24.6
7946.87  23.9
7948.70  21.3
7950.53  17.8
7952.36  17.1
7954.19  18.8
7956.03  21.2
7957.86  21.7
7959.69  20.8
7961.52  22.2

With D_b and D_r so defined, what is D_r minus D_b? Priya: 0.11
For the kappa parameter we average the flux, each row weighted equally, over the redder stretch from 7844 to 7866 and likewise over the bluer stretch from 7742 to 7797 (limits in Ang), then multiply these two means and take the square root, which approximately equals 23.1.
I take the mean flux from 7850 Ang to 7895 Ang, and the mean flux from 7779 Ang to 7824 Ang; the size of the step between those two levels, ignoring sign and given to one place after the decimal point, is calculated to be 0.8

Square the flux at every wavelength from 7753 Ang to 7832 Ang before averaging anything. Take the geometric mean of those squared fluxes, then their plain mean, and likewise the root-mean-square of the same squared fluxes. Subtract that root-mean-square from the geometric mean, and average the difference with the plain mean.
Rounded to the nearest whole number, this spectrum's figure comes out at 278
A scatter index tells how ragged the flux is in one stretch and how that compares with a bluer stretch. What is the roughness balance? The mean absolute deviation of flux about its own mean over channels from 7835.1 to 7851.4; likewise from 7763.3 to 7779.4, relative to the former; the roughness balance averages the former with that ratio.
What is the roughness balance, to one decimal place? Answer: 1.2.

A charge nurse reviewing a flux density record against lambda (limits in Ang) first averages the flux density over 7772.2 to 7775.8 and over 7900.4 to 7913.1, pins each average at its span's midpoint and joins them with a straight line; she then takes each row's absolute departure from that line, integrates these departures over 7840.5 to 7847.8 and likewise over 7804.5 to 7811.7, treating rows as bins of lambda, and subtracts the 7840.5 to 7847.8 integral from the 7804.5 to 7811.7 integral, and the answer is 16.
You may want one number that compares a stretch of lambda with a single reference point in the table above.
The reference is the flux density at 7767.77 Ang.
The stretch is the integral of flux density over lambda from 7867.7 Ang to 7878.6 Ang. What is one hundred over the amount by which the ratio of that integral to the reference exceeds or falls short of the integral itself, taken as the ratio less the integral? -0.410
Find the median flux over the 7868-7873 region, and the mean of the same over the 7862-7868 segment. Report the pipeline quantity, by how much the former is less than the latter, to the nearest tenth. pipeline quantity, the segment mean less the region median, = -2.4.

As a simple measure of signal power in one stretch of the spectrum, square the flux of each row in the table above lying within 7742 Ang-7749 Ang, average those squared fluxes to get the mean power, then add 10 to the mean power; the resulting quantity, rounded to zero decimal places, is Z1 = 568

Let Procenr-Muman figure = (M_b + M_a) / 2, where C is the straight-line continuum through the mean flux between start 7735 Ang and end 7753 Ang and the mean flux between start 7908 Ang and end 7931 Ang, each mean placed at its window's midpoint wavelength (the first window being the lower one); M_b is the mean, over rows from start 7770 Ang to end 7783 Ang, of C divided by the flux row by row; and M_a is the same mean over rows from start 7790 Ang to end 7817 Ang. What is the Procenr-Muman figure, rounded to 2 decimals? 1.02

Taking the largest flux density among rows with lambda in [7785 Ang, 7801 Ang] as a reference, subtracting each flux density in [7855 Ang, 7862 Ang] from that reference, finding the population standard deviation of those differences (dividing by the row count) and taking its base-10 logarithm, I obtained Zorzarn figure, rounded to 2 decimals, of 0.27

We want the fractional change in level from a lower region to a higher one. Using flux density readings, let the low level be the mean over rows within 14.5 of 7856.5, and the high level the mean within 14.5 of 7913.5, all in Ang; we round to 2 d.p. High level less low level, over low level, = -0.03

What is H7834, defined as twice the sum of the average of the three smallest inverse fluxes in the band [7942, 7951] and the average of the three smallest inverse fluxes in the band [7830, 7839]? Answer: 0.168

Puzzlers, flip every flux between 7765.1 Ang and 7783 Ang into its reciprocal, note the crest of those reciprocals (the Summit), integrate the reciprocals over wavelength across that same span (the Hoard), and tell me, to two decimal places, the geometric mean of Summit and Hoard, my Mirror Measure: 0.20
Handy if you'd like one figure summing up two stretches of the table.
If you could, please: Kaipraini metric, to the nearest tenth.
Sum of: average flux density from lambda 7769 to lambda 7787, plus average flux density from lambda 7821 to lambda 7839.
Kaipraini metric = 46.9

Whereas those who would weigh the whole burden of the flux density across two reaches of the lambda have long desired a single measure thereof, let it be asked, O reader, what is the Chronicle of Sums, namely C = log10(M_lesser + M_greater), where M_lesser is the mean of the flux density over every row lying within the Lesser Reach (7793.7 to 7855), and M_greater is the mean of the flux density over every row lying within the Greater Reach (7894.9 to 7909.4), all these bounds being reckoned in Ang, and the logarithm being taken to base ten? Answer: 1.660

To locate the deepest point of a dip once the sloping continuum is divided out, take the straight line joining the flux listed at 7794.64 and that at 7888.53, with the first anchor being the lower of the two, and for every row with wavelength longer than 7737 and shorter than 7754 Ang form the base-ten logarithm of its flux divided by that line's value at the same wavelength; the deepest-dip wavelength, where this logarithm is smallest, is 7744.55 Ang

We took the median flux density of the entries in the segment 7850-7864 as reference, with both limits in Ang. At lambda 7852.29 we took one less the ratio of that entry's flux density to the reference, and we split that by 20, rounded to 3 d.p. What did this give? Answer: 0.002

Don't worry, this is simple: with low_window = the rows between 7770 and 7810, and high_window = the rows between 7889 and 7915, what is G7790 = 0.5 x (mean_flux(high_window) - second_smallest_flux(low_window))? 1.6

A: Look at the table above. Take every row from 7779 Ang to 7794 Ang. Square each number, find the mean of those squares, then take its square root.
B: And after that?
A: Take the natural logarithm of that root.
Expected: 3.26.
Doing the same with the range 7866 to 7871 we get 3.26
